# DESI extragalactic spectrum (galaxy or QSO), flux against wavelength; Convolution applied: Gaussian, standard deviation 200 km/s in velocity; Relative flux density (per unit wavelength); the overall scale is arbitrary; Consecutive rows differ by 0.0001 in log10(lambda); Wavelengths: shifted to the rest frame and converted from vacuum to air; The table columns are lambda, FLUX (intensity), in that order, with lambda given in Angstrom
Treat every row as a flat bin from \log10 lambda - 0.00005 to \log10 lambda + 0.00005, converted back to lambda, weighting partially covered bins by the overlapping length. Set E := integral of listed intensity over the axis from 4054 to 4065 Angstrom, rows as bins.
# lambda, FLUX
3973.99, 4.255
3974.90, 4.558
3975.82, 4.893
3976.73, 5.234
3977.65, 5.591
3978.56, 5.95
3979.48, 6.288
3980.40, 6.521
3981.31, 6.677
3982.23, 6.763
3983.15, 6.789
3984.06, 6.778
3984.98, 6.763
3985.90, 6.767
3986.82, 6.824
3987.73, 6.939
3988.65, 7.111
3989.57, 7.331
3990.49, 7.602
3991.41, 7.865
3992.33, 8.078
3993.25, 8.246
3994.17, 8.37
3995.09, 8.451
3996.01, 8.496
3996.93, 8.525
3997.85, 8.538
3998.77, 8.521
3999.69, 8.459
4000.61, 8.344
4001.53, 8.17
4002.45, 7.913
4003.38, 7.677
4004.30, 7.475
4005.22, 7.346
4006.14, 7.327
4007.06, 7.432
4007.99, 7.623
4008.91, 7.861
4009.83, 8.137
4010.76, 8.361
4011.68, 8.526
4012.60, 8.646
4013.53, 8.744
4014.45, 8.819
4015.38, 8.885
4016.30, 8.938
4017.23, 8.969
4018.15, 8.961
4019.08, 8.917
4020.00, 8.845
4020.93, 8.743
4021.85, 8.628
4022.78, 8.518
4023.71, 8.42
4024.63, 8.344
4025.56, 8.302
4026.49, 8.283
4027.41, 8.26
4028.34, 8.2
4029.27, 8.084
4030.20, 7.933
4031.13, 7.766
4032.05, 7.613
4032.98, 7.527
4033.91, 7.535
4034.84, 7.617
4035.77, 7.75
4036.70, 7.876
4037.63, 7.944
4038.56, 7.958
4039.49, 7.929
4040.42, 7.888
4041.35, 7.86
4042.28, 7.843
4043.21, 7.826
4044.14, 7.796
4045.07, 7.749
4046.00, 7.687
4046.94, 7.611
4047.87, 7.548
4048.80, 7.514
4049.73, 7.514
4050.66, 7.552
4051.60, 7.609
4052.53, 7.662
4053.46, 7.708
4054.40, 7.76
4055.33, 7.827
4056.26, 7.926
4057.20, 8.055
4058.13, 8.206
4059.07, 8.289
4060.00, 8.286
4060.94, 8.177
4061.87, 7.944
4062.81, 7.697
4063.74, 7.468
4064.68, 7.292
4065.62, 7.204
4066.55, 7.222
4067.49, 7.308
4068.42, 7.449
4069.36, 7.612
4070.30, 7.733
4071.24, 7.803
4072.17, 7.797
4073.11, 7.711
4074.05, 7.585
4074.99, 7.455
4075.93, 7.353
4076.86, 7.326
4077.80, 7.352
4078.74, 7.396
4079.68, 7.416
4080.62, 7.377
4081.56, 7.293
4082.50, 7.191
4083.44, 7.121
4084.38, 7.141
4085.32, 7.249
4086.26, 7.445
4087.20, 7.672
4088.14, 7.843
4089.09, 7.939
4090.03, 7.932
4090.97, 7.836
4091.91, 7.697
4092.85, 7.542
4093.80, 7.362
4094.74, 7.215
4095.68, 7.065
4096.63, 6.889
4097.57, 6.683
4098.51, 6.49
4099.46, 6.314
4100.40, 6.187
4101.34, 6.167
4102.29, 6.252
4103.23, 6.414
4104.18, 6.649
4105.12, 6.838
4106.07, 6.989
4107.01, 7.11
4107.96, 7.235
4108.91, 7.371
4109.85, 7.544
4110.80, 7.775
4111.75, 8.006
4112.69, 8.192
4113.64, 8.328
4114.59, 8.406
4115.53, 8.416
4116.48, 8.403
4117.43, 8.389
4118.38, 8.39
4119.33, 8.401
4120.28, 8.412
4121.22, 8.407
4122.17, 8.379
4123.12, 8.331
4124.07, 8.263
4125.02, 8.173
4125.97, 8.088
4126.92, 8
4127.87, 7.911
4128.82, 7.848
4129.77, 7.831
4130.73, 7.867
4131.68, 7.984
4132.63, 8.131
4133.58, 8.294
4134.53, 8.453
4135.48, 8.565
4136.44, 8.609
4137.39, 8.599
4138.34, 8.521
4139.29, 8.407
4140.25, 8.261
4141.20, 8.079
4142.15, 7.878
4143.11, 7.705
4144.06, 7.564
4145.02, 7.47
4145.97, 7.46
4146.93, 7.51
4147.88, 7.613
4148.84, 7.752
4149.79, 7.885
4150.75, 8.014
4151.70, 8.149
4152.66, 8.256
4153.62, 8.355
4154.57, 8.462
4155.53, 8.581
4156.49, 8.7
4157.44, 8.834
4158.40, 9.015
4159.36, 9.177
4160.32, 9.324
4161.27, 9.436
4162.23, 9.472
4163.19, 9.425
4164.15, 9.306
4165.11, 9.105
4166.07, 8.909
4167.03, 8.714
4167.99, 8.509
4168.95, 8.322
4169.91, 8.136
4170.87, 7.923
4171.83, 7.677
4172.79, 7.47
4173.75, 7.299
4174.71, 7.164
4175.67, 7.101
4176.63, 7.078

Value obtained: 87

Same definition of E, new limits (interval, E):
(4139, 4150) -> 86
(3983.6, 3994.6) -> 81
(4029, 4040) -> 86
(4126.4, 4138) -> 95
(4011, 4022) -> 97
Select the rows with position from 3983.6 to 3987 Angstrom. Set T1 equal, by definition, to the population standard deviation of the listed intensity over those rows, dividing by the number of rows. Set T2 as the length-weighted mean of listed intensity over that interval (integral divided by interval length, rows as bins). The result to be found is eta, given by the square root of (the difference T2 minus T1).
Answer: 2.60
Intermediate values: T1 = 0.02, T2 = 6.8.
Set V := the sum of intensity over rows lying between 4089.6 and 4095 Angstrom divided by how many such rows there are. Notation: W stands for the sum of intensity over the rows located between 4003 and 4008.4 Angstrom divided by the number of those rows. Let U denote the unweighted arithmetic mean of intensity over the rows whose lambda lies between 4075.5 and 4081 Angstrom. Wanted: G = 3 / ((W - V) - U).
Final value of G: -0.401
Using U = 7.4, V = 7.6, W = 7.48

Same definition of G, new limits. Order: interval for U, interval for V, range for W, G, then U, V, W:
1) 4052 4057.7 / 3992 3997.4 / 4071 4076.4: -0.350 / 7.8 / 8.4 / 7.62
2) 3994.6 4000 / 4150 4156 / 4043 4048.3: -0.330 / 8.5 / 8.3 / 7.70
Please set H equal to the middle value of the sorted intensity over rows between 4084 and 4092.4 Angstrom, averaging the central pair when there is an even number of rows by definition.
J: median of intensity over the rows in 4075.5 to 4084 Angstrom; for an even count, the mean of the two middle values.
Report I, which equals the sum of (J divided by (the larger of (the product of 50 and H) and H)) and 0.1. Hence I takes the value 0.119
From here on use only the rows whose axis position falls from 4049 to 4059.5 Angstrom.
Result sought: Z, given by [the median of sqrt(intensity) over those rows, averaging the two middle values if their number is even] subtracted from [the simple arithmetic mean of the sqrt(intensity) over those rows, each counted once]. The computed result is 0.012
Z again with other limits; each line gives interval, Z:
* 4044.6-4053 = -0.001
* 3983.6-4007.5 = -0.007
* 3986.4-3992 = 0.010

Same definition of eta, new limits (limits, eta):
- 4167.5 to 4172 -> 2.80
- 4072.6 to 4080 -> 2.71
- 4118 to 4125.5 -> 2.88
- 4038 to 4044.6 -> 2.80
